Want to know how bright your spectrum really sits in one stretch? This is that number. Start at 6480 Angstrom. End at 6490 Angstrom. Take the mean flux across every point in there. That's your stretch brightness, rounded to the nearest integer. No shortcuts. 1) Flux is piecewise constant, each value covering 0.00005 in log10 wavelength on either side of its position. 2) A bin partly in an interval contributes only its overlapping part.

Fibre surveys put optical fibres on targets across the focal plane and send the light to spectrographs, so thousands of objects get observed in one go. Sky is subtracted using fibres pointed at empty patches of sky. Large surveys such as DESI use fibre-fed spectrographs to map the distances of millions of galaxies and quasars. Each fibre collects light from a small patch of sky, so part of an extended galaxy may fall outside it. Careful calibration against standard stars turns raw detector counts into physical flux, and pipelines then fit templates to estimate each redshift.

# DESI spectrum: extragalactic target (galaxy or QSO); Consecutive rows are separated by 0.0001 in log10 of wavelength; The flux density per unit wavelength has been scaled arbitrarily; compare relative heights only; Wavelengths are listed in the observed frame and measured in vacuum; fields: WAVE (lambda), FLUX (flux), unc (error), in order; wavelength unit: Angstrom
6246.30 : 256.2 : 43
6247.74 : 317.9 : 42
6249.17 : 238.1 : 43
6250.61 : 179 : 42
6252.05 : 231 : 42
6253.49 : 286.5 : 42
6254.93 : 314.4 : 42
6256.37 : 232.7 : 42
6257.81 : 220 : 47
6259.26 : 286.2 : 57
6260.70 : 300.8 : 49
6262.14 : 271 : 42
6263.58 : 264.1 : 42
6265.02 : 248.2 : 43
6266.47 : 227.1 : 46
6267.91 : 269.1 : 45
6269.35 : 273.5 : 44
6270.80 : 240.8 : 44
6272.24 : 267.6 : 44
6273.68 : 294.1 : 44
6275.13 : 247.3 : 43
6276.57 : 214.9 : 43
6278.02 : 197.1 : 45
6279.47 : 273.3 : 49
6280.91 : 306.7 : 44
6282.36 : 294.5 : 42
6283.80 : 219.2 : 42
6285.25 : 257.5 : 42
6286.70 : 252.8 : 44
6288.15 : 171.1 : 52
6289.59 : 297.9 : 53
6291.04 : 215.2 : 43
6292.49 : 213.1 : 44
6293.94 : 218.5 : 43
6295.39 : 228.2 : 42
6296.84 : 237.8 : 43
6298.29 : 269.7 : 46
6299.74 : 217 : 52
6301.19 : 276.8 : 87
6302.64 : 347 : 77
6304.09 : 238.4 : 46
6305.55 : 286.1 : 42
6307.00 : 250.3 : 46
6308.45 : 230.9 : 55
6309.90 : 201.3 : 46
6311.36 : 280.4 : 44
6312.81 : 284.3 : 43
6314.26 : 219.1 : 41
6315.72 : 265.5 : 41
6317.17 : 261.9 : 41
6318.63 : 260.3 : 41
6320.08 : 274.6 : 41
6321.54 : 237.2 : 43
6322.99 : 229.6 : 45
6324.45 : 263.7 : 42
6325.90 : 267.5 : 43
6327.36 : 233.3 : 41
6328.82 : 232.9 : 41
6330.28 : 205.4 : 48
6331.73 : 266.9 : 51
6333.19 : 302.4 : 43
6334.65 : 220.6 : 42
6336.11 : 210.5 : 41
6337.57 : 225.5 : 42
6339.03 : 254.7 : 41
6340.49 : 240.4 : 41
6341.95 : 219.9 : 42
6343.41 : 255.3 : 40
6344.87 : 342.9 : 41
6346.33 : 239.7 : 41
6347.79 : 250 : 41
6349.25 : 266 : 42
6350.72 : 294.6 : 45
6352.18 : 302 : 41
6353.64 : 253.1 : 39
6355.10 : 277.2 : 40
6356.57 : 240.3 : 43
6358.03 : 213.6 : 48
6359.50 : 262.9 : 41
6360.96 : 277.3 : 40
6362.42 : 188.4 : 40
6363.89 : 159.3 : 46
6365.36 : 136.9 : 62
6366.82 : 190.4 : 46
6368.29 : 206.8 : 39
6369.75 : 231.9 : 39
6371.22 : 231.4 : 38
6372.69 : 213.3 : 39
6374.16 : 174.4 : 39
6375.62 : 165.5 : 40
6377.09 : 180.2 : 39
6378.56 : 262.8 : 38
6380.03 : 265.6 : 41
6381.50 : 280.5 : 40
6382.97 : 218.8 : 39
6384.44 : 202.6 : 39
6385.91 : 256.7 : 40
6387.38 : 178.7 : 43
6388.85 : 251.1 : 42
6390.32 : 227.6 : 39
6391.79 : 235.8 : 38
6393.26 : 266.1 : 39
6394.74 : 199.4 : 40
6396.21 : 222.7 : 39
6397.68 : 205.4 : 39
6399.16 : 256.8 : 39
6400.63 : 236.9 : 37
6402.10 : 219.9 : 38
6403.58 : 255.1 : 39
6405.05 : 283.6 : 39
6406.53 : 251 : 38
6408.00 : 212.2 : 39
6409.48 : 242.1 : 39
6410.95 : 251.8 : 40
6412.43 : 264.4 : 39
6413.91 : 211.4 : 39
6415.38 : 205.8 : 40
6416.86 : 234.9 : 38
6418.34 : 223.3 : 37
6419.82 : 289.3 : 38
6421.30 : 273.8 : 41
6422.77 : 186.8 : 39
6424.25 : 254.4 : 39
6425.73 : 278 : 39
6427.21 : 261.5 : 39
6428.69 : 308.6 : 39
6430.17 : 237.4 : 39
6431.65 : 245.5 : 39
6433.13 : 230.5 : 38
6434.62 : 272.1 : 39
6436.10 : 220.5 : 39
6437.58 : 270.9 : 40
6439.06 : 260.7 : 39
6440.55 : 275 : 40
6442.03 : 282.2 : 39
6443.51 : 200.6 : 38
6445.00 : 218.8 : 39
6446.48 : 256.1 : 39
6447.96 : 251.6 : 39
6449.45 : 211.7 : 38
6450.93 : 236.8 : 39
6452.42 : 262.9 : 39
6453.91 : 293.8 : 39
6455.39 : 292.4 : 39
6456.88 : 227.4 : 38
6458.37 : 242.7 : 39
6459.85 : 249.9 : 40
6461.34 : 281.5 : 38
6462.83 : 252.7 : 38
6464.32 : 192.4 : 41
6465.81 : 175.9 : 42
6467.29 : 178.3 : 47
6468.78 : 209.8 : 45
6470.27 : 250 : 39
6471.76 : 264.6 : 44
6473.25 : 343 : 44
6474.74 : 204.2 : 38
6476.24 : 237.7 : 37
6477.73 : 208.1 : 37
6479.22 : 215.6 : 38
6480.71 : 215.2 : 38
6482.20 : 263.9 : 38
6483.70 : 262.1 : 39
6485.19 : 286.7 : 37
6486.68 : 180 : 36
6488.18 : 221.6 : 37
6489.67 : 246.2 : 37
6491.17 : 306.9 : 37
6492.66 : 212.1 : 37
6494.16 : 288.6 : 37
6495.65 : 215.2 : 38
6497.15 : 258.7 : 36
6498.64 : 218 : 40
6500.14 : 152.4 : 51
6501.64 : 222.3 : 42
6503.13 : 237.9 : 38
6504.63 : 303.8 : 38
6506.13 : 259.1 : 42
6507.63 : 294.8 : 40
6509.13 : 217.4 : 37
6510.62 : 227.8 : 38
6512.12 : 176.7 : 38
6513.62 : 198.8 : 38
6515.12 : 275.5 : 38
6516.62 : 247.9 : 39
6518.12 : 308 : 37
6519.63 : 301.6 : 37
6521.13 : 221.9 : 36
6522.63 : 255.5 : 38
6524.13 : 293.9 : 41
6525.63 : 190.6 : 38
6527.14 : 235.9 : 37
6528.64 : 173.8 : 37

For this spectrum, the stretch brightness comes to 239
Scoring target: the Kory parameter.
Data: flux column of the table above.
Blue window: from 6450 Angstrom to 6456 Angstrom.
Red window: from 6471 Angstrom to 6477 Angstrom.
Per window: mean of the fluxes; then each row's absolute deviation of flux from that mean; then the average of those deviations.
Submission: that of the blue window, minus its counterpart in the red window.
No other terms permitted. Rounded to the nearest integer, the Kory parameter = -20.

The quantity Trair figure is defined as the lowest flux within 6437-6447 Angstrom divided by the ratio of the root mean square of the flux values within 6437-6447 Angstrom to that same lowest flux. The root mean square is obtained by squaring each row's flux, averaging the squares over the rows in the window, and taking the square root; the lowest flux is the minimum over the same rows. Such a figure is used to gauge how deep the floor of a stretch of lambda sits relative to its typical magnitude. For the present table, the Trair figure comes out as 159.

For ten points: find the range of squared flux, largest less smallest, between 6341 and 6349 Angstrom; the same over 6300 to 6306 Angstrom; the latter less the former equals -5650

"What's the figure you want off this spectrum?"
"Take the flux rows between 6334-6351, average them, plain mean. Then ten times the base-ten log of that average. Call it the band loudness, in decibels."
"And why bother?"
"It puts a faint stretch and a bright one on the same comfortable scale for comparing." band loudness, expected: 24.0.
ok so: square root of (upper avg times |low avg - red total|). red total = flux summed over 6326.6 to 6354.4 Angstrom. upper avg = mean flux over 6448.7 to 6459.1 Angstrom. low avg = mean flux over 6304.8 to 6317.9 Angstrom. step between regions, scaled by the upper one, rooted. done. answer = 1073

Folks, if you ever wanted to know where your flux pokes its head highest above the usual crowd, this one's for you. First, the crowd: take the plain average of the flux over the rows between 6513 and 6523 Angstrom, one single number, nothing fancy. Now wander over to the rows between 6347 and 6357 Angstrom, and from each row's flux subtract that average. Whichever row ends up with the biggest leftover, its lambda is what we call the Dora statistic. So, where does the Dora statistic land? 6352.18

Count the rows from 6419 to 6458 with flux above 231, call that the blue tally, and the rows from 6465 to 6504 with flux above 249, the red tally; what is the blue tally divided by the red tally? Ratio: 2.11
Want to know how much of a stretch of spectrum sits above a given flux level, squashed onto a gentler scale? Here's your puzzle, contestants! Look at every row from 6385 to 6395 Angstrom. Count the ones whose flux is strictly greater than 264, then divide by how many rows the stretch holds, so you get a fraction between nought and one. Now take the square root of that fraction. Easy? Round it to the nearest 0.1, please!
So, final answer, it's 0.4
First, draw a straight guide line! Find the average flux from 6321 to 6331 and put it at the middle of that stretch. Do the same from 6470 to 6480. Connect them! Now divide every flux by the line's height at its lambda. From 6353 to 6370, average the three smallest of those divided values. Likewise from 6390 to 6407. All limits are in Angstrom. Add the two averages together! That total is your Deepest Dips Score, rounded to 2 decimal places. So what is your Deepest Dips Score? 1.53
